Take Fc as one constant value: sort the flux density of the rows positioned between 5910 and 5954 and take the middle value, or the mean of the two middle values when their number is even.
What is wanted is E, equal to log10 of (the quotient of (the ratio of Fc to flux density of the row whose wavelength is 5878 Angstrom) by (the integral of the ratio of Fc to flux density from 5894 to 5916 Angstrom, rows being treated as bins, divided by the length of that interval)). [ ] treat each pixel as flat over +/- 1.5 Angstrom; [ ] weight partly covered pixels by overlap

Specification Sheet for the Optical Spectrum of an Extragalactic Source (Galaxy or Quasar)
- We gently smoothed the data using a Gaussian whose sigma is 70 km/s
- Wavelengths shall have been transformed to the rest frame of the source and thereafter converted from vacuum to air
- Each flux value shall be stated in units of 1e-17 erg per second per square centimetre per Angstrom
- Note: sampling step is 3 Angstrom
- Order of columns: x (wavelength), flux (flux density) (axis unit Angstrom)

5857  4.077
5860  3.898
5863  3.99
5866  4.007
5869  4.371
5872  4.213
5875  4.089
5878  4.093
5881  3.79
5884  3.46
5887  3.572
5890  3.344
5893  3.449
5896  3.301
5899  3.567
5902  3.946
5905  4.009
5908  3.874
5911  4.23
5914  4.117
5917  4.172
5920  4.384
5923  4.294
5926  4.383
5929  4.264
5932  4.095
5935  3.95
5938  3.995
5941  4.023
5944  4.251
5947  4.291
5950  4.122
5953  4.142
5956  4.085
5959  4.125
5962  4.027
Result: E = -0.03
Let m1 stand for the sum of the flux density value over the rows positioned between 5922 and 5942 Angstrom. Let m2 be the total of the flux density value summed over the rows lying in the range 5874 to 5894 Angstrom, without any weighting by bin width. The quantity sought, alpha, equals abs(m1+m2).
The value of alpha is 54.8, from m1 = 29.0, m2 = 25.8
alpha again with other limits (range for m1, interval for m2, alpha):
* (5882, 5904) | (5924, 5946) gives 53.6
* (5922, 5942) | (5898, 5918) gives 56.9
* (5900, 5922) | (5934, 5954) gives 57.5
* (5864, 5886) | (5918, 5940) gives 57.4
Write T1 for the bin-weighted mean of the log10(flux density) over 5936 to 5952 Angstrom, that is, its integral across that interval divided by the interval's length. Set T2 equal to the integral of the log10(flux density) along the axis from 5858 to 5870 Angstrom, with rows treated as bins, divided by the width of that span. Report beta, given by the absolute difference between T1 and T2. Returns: 0.008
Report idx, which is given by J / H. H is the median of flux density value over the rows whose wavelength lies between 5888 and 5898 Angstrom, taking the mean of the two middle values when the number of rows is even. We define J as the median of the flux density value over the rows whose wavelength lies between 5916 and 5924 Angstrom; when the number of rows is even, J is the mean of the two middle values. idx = 1.28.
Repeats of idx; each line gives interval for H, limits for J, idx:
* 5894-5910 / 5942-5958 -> 1.07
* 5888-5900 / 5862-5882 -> 1.20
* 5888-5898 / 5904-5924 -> 1.25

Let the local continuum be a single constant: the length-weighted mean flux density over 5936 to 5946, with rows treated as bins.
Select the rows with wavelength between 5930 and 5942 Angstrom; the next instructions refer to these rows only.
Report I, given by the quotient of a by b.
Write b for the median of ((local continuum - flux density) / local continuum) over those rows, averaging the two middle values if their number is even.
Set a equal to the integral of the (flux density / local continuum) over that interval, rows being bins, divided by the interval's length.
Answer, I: 48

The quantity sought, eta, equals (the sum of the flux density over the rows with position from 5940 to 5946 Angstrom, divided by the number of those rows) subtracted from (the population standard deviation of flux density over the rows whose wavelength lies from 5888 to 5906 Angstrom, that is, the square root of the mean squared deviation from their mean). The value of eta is -3.86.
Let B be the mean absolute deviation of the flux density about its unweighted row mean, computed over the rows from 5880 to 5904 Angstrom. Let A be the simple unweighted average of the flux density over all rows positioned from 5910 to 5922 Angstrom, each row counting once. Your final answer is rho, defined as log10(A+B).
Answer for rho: 0.643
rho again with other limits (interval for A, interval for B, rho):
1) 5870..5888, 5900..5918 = 0.600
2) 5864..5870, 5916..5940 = 0.636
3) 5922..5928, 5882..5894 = 0.643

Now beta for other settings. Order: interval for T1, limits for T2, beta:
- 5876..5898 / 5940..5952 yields 0.067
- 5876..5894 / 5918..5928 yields 0.078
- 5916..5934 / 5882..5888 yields 0.081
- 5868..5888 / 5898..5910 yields 0.006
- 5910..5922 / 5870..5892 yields 0.048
